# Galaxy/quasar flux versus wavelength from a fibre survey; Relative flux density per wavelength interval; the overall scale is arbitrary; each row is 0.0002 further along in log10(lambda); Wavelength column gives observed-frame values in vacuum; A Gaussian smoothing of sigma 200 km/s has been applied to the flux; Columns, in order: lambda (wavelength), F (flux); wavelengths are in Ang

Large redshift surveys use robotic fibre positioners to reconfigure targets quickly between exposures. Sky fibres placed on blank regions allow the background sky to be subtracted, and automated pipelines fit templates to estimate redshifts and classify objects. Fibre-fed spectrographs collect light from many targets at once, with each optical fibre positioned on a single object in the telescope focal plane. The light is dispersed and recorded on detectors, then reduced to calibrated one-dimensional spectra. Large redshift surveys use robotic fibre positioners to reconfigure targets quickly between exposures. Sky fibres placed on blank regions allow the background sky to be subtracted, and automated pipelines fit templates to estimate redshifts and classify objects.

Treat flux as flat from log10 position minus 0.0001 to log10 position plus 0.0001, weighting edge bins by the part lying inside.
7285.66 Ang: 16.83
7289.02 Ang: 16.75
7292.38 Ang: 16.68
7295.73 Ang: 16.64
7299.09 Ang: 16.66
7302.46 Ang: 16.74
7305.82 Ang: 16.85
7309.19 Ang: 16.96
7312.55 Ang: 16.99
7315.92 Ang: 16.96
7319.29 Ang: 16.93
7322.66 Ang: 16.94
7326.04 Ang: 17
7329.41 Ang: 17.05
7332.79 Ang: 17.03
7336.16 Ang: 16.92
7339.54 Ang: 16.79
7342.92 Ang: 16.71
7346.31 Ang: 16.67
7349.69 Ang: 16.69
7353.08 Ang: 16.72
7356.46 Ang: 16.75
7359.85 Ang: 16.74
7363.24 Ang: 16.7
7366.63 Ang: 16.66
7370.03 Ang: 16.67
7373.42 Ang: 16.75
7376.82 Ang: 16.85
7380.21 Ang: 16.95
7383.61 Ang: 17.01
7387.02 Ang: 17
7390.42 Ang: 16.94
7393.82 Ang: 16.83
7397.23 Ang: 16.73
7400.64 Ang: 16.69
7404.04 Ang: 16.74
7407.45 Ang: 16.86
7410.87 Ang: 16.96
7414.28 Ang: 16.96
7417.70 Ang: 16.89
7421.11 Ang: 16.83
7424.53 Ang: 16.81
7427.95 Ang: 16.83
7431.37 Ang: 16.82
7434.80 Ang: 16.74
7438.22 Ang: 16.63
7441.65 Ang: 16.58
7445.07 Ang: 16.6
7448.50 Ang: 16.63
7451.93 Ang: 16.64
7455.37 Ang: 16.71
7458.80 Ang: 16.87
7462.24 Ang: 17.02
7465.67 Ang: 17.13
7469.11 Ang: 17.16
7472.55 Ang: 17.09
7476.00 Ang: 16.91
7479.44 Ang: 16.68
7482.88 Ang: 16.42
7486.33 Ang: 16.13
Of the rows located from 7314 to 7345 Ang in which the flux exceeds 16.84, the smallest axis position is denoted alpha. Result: 7315.92 Ang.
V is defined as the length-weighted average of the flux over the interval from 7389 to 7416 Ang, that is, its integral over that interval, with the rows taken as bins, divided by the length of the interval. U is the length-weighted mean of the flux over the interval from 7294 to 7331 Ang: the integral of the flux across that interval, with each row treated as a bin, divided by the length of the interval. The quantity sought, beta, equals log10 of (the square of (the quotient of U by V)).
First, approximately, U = 16.9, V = 16.8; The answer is 0.003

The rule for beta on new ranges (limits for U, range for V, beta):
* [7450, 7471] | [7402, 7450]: 0.007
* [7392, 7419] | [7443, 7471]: -0.001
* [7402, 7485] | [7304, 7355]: -0.004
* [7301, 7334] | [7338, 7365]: 0.012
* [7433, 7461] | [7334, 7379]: -0.004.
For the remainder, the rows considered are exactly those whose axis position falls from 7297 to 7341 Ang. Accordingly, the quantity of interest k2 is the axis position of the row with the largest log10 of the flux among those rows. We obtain 7329.41 Ang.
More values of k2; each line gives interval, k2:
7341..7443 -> 7383.61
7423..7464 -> 7462.24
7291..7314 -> 7312.55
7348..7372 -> 7356.46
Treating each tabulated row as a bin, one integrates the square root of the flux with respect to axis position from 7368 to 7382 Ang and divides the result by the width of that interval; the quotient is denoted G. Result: 4.100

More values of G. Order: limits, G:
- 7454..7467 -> 4.117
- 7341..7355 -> 4.086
